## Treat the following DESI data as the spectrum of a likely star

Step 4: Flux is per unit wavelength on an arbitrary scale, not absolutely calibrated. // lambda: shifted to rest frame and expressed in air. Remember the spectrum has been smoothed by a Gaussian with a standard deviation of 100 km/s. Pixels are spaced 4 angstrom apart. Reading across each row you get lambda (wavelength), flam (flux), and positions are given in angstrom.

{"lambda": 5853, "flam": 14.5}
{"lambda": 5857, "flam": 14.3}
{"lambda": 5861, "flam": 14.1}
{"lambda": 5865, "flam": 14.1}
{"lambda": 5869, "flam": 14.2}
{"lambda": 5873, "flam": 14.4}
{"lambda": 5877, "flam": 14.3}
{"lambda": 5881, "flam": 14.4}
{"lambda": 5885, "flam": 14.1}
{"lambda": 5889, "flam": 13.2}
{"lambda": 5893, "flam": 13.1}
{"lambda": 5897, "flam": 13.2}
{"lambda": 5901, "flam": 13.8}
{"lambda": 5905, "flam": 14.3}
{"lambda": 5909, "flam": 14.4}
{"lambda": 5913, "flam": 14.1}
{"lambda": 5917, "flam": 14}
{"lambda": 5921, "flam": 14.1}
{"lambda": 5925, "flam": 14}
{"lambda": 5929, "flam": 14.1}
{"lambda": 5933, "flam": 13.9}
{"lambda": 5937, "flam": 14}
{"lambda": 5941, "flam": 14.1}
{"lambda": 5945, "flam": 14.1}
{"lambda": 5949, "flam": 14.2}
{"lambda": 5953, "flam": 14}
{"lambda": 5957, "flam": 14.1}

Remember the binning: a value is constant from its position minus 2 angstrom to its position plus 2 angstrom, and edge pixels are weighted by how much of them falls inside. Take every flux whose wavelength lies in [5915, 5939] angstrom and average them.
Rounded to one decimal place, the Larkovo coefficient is 14.0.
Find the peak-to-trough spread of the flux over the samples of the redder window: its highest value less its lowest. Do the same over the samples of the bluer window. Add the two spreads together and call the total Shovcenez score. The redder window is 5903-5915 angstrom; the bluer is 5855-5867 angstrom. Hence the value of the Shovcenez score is 0.50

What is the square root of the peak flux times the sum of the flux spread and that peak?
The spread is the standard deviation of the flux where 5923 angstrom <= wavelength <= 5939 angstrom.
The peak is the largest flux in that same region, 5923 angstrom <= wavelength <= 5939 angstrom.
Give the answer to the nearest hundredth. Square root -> 14.14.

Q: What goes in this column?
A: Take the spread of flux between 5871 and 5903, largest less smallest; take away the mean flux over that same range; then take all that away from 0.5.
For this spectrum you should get 13.0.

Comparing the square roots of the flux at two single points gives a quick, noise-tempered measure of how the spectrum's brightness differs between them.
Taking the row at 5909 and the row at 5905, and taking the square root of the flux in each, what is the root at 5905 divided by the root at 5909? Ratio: 1.00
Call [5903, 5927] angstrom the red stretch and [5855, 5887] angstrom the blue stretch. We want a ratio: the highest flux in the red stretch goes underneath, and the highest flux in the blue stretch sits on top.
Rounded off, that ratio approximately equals 1.00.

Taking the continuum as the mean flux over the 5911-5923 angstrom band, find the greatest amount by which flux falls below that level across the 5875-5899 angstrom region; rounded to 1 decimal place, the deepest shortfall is 1.0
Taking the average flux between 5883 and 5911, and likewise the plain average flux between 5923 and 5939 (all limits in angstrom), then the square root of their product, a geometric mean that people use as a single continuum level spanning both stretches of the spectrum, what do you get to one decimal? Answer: 13.9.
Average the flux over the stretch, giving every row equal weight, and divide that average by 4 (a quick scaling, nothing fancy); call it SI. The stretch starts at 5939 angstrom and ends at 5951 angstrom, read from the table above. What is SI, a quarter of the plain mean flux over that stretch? 3.53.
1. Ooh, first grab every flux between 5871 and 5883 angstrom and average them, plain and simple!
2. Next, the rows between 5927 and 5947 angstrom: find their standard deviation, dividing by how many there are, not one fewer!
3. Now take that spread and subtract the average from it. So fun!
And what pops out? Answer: -14.3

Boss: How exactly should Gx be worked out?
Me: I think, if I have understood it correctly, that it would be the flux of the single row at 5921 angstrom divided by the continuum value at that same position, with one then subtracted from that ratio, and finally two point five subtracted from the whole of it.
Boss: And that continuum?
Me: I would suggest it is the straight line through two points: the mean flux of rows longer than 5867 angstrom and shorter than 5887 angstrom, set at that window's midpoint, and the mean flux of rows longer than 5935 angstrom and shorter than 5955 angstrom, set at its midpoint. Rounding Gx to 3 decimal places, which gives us -2.504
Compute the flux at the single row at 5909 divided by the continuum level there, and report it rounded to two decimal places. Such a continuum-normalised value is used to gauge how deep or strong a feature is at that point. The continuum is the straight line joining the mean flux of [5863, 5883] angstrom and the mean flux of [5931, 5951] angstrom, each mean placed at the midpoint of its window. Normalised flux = 1.02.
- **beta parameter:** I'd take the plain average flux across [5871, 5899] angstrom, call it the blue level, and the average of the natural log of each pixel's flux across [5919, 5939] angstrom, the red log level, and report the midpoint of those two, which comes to 8.23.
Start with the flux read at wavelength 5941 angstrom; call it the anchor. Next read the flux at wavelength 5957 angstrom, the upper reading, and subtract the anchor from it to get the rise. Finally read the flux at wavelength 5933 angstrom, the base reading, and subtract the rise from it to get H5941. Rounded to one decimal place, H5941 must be 13.9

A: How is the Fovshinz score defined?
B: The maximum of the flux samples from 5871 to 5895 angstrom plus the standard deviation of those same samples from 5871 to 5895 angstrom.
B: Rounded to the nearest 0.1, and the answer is 15.0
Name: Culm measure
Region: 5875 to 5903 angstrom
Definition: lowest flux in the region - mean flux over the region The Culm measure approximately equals -0.63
